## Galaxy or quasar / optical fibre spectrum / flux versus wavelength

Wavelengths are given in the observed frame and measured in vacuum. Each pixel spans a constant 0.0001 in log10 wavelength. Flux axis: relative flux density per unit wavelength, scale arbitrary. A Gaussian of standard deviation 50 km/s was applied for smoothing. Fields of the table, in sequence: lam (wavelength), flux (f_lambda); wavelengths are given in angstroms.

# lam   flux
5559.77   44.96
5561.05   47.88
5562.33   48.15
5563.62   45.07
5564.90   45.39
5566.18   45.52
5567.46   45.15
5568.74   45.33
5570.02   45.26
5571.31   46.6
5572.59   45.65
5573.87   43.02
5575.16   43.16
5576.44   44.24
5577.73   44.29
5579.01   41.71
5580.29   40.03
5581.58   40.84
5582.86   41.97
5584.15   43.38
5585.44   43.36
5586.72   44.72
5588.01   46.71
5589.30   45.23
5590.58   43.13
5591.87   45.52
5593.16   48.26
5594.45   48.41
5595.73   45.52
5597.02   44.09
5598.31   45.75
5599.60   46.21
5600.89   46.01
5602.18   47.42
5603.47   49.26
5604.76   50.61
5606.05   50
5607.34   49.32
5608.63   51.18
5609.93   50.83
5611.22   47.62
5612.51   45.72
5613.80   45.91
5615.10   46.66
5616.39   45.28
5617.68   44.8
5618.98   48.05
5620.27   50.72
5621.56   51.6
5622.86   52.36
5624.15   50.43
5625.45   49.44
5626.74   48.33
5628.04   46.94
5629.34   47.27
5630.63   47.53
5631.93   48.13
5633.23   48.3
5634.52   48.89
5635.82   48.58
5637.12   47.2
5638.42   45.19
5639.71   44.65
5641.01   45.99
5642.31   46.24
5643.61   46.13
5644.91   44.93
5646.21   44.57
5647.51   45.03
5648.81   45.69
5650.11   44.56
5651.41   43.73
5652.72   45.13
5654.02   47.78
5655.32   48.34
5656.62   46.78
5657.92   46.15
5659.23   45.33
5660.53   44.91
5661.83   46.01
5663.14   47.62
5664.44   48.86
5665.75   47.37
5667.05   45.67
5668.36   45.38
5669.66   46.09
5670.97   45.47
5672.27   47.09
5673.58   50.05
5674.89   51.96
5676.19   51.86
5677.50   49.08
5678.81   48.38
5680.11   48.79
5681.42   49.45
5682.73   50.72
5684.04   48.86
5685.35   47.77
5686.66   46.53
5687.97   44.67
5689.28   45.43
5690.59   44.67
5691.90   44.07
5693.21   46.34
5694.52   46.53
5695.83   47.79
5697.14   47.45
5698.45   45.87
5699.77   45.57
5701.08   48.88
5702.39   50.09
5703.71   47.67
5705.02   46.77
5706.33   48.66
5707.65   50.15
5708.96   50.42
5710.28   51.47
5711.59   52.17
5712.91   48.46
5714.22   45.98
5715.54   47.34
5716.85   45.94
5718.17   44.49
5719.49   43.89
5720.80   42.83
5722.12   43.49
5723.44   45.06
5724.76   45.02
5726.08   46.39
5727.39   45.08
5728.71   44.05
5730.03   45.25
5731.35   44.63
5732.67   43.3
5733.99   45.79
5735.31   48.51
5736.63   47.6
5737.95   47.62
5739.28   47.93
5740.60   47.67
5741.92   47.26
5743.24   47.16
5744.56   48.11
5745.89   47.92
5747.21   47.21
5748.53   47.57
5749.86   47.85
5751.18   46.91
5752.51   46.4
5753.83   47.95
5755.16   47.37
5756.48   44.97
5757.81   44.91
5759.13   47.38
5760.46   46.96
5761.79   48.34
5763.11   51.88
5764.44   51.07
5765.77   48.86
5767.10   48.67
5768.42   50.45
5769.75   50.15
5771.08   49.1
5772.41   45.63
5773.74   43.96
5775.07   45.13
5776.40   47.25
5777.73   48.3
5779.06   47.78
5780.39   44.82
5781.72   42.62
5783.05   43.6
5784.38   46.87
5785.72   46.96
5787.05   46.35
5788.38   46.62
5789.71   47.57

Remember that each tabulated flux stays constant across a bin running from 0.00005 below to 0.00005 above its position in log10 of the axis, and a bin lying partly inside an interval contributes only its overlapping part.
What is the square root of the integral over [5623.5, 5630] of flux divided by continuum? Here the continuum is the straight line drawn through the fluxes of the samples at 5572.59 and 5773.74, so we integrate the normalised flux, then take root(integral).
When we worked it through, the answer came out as 2.6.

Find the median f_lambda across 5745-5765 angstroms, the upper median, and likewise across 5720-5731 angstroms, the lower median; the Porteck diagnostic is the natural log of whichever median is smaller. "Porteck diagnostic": 3.808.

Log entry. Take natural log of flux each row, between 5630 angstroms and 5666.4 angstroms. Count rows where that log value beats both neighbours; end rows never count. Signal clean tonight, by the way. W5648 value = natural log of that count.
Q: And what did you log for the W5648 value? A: 1.61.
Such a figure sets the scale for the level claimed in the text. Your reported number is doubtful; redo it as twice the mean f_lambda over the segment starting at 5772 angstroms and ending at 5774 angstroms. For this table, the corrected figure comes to 90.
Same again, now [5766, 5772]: 99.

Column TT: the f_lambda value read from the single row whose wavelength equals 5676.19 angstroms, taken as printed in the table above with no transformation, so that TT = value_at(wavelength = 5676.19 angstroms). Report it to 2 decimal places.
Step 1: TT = 51.86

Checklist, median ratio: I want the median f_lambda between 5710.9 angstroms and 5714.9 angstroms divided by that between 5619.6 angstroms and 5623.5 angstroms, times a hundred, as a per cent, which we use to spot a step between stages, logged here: 94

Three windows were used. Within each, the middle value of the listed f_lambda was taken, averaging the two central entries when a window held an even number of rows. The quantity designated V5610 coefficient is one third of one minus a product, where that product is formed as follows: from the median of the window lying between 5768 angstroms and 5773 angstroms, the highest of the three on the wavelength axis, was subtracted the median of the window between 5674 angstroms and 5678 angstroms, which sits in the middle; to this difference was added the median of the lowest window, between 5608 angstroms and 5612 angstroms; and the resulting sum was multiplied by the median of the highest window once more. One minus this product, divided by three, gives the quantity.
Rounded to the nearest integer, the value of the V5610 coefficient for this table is -804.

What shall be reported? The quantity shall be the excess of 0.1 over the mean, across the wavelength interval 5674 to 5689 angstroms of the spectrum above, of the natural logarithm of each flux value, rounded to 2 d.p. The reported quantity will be -3.79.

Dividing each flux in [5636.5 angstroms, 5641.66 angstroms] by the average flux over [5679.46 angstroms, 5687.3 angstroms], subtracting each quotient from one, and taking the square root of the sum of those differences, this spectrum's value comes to 0.49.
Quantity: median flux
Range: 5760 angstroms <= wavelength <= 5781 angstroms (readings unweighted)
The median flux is 48.3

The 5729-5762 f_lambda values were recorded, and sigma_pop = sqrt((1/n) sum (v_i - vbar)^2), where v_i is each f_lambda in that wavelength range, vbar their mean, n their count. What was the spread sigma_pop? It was 1.31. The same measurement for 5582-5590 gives 1.53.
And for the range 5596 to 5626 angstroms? 2.43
